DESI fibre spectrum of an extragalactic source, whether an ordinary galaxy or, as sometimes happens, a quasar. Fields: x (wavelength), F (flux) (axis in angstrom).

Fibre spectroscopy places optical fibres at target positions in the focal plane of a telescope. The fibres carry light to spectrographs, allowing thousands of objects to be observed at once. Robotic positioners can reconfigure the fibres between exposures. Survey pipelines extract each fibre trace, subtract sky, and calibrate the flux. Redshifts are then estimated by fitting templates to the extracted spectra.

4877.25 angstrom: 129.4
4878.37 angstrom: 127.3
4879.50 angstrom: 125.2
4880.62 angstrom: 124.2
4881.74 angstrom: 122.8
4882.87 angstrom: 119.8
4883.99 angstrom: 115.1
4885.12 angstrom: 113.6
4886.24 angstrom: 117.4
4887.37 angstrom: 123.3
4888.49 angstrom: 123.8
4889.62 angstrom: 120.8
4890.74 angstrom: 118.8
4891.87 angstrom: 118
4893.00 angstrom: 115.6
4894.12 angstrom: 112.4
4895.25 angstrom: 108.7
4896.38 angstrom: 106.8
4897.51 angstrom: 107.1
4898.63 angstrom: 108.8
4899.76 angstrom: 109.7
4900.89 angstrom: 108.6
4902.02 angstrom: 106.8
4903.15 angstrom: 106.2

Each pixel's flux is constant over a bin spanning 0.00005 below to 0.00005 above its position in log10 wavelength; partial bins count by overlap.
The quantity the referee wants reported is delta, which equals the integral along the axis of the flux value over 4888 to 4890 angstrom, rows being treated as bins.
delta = 244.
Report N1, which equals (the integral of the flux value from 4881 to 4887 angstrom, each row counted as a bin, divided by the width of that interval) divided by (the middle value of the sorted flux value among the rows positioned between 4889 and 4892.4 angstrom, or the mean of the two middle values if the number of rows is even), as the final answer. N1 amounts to 0.99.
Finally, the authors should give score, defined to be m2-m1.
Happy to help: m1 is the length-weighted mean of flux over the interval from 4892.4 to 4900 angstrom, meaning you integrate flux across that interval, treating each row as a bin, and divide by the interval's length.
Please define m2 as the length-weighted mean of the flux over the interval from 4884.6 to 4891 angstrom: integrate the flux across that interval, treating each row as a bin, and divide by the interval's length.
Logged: 10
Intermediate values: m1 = 110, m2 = 120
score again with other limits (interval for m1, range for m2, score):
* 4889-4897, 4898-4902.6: -6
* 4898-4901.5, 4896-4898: -2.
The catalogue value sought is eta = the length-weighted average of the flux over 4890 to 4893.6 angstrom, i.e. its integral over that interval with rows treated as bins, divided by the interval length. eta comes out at 118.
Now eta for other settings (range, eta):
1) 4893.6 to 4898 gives 109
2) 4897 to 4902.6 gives 108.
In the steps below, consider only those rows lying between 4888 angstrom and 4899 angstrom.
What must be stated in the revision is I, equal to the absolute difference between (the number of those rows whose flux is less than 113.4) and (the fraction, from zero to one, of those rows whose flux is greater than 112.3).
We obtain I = 4.4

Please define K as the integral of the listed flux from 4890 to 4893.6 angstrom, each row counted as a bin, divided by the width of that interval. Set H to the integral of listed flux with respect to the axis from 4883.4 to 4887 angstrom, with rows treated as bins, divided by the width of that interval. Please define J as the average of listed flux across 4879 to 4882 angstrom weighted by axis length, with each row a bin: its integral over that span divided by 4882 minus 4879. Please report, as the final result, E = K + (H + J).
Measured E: 358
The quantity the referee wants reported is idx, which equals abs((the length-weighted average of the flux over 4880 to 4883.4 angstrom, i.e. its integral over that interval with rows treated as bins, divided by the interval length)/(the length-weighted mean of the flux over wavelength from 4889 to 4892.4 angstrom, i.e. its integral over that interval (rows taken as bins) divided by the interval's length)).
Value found 1.027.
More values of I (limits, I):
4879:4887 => 1.0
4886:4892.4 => 1.0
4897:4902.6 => 5.0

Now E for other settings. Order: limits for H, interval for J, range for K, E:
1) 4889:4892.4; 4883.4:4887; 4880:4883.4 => 357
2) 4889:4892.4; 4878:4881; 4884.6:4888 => 363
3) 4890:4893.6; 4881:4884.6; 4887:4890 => 360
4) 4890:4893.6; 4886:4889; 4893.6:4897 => 349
